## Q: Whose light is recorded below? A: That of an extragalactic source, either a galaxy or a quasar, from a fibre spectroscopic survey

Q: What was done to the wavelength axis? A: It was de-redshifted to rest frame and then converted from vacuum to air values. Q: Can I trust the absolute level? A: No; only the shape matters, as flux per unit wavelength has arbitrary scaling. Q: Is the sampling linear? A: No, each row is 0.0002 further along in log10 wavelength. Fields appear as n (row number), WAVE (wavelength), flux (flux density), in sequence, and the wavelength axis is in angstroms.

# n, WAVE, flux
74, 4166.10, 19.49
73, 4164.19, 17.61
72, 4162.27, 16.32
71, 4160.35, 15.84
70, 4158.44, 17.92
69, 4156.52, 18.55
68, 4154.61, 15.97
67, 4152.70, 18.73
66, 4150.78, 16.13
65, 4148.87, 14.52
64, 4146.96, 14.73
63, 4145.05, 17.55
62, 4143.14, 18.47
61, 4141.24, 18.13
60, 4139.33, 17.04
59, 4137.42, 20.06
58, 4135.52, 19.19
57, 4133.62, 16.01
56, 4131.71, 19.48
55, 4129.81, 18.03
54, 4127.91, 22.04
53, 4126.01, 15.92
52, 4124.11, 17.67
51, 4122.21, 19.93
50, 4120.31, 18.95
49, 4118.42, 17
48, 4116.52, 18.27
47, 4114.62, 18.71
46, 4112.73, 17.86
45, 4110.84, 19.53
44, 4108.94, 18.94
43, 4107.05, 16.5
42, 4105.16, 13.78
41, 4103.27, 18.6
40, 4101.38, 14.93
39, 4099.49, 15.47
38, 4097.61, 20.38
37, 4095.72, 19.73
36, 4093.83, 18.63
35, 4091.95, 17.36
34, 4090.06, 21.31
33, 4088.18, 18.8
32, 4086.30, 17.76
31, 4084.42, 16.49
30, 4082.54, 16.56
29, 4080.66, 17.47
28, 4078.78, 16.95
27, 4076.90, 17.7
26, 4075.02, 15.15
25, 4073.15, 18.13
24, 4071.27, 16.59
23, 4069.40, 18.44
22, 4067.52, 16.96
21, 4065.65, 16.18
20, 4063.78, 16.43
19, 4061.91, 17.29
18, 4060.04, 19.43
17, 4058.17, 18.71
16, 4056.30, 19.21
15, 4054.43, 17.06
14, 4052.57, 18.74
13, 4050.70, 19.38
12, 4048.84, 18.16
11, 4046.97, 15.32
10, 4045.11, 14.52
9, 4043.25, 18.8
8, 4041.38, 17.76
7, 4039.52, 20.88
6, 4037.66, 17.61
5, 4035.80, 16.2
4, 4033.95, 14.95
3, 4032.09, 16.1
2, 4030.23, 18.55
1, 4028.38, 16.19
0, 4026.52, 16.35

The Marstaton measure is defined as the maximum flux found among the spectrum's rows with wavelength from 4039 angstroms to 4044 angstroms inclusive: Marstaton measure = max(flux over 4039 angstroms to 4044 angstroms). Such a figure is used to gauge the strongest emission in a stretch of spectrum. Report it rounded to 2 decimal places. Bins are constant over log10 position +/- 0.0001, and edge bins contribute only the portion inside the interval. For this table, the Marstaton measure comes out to 20.88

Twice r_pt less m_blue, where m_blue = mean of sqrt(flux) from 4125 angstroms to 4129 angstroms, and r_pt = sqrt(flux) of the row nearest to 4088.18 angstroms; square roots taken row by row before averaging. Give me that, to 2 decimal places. 4.33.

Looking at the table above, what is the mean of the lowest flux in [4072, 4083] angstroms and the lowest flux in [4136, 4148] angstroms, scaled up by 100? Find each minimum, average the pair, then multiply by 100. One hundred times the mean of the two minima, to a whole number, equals 1494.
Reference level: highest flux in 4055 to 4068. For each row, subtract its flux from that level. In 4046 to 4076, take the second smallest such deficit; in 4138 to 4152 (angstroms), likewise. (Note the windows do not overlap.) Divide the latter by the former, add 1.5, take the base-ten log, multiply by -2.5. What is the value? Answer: -3.6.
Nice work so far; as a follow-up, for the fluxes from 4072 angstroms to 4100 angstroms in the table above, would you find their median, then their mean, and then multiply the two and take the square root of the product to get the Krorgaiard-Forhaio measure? 17.8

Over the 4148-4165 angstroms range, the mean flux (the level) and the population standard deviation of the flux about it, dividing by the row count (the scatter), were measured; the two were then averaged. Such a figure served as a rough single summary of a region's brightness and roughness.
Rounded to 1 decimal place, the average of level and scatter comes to 9.1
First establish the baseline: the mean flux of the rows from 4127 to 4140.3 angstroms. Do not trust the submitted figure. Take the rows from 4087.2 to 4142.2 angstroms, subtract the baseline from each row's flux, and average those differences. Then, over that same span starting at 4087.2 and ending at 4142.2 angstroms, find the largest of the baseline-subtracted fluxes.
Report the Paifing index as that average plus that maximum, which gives 2.6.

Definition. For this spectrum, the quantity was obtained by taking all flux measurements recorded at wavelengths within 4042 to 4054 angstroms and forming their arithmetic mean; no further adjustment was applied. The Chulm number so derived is 17.5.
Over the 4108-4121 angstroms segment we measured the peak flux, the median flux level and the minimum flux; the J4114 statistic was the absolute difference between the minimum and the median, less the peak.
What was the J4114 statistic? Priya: -17.8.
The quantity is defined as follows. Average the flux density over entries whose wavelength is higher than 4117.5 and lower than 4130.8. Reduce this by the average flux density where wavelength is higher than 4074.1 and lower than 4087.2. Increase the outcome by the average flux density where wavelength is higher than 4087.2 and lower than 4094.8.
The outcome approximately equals 20.7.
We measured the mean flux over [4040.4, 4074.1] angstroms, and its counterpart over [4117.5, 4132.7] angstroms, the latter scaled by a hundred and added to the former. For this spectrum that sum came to 1880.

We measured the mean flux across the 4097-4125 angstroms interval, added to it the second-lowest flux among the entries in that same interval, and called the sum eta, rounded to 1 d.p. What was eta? 32.7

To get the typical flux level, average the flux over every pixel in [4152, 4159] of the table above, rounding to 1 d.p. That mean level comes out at 17.8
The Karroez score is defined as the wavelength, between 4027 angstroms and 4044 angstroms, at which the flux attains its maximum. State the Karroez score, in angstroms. 4039.52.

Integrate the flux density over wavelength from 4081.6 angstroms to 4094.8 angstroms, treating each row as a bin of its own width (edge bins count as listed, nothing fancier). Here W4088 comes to 239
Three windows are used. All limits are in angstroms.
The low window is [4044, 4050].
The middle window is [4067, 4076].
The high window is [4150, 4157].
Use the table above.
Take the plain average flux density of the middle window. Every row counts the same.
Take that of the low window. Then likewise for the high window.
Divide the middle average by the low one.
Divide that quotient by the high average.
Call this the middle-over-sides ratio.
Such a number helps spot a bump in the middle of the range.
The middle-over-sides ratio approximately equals 0.061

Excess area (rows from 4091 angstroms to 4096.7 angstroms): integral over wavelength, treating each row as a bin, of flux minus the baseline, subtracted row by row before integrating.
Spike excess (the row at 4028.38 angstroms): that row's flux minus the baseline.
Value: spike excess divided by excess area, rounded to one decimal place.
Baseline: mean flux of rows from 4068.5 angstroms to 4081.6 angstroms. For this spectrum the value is -0.1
